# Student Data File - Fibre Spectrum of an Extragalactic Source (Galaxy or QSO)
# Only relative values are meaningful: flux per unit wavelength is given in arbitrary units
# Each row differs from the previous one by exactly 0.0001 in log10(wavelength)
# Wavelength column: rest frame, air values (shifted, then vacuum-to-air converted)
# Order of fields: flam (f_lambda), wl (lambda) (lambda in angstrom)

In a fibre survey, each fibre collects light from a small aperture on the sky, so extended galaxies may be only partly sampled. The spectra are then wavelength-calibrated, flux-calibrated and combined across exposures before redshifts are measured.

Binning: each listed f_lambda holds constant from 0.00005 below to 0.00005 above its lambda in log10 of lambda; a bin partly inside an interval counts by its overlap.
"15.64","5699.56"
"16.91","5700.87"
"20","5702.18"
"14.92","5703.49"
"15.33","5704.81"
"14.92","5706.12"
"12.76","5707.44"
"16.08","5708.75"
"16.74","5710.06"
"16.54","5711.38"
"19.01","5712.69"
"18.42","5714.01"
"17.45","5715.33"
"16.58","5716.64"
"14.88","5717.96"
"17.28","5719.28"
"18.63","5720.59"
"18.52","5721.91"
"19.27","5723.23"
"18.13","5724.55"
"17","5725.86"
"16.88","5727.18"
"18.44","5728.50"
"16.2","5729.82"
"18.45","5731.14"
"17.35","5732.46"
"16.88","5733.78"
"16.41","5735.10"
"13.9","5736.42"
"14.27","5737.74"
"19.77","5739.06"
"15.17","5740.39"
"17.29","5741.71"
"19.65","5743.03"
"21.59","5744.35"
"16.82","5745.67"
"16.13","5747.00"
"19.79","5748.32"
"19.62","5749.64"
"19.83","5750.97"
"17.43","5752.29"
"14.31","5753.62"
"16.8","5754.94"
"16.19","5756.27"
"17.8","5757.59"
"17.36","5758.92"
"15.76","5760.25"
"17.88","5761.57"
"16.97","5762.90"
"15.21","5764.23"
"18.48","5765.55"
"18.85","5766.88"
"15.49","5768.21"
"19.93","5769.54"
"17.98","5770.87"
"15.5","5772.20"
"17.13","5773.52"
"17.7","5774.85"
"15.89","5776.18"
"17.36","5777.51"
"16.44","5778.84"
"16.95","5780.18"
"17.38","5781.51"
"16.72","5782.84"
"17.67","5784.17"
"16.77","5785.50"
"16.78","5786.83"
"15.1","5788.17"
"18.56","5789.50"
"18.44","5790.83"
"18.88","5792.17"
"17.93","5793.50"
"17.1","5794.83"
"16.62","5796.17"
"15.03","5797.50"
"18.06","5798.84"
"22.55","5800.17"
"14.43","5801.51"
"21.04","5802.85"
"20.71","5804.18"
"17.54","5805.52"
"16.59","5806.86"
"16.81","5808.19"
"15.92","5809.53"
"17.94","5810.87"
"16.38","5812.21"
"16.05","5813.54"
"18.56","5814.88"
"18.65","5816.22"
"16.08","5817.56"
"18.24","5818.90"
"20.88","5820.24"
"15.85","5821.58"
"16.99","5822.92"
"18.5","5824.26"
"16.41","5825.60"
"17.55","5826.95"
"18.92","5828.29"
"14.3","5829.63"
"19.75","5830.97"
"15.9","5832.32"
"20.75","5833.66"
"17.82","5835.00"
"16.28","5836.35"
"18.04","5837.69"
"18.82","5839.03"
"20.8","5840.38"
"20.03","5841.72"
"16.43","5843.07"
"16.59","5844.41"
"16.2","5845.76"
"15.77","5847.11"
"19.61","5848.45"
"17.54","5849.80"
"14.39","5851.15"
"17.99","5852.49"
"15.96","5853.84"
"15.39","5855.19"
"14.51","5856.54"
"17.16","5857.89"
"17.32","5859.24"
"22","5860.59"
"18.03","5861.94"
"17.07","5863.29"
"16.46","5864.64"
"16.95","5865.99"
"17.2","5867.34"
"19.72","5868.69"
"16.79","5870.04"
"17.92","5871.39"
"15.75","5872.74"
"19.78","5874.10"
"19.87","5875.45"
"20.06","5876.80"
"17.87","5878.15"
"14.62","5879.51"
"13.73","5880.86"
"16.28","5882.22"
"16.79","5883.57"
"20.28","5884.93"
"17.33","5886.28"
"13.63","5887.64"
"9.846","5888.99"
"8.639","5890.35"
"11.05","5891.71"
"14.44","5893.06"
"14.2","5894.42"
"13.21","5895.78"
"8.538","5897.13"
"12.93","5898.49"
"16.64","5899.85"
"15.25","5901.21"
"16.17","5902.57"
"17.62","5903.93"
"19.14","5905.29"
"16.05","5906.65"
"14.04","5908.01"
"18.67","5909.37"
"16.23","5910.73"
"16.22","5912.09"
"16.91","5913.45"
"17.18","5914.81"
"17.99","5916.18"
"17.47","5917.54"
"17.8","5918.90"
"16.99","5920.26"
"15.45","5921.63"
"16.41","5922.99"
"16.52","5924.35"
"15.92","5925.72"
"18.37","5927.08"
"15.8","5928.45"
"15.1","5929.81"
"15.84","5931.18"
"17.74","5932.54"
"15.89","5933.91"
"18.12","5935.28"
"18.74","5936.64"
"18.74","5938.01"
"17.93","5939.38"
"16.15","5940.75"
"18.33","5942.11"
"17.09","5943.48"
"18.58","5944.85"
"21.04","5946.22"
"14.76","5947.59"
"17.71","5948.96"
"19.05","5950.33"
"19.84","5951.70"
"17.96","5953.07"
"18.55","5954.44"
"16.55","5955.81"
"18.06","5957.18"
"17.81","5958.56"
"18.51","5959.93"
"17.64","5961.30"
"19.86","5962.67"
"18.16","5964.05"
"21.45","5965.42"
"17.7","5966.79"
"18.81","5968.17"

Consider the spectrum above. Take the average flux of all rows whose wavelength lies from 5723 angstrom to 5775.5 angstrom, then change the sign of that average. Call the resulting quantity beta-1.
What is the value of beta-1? -17.4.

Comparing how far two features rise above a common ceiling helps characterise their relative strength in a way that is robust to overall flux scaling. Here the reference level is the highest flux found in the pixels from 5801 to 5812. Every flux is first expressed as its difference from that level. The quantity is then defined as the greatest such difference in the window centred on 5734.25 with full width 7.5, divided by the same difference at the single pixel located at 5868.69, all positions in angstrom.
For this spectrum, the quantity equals 2.0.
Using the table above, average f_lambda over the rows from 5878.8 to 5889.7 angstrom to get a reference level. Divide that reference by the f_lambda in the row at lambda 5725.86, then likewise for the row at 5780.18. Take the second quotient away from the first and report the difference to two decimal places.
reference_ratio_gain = 0.00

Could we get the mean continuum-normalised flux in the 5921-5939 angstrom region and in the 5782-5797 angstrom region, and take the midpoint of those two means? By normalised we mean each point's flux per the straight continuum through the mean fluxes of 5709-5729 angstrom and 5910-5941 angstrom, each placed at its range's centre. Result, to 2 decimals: 1.00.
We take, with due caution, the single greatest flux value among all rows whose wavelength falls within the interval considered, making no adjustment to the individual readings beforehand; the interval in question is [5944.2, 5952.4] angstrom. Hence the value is 21.04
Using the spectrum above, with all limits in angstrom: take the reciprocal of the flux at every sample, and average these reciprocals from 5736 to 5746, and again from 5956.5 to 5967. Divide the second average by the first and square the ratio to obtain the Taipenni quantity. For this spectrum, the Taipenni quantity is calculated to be 0.83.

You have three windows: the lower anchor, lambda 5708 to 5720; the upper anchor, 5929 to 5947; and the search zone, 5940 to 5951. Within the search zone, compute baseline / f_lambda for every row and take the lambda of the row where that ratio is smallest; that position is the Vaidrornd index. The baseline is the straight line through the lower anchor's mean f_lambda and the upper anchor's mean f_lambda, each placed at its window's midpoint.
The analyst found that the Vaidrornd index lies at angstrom 5946.22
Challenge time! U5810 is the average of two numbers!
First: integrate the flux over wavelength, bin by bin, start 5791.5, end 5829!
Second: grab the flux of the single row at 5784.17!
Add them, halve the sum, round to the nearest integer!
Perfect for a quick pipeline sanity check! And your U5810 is 341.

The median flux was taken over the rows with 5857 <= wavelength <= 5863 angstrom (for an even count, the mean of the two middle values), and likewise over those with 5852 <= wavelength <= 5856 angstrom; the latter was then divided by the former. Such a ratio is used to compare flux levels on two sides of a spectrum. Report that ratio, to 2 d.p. 0.90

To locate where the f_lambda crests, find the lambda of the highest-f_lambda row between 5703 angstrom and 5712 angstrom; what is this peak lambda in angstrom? 5710.06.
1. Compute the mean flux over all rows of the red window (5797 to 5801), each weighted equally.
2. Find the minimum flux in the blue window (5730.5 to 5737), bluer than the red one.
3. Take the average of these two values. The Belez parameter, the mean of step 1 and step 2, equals 16.2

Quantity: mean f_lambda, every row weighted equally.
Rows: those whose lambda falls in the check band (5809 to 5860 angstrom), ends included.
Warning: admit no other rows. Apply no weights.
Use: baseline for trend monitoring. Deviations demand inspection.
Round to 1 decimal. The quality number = 17.4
